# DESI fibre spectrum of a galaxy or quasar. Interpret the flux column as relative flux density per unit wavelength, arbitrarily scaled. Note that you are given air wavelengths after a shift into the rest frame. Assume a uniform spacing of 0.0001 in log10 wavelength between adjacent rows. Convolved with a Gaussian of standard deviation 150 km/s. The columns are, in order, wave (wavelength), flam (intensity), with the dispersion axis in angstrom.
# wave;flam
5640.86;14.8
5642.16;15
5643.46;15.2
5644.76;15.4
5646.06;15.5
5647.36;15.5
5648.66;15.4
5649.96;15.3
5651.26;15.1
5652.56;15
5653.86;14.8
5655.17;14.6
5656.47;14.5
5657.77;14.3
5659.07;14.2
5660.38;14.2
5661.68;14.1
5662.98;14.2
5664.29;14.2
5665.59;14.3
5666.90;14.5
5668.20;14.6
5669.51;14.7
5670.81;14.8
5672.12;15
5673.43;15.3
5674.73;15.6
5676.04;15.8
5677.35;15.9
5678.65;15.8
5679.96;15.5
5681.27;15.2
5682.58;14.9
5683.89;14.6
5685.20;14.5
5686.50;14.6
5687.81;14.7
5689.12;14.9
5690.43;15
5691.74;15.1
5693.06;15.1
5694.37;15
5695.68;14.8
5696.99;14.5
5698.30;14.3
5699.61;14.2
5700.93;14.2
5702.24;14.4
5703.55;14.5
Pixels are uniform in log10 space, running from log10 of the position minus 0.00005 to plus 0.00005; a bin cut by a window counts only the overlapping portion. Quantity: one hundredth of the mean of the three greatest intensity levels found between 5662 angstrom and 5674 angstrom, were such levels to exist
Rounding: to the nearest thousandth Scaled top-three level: 0.150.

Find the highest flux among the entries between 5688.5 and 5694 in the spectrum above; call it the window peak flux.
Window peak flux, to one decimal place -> 15.1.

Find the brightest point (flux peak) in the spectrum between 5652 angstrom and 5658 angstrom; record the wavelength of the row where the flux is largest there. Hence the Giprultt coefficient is 5652.56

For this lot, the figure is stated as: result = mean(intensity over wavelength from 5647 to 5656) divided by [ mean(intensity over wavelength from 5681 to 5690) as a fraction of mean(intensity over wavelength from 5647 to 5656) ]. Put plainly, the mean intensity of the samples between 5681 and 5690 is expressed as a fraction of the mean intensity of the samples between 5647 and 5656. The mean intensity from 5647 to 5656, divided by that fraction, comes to 15.4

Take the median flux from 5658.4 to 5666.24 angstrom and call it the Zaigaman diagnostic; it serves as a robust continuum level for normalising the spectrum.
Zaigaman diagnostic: 14.2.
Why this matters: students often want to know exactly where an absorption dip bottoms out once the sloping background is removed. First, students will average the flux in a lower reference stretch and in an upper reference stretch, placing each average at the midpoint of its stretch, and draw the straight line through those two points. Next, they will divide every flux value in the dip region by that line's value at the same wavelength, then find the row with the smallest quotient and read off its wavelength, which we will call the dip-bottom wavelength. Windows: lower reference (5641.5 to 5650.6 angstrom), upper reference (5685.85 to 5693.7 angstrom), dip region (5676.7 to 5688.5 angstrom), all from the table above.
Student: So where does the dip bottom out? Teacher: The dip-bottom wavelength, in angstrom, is 5685.20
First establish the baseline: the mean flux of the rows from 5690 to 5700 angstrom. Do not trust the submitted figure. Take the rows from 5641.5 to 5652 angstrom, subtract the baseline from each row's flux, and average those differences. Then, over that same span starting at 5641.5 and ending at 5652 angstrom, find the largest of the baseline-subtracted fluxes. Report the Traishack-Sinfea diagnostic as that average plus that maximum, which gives 1.3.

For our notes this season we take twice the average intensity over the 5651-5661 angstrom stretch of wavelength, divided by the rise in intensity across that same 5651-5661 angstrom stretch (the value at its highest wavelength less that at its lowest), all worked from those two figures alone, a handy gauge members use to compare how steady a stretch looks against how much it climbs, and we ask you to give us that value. -32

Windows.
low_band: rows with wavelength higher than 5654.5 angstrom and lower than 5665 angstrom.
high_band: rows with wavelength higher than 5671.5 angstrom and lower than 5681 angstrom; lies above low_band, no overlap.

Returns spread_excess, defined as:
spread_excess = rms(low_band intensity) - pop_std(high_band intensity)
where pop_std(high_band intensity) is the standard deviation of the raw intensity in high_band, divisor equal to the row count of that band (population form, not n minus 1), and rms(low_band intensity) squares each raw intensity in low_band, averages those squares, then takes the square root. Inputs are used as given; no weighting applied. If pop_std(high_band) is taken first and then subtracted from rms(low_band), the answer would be 14.0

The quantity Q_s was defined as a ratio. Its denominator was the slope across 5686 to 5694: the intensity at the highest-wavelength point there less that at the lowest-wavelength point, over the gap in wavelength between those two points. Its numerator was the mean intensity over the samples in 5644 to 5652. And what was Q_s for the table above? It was 202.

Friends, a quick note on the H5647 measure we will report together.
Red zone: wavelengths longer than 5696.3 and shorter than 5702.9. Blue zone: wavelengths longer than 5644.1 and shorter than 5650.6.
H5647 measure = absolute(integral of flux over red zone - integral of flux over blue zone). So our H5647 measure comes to 6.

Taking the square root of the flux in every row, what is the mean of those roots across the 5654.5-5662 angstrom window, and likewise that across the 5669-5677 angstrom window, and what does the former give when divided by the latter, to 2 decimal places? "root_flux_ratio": 0.97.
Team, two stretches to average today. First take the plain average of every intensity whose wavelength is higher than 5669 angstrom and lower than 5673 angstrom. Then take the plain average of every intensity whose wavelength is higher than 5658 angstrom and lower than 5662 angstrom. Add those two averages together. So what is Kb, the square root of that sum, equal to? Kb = 5.39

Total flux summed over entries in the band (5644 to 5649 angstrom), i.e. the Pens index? 61.8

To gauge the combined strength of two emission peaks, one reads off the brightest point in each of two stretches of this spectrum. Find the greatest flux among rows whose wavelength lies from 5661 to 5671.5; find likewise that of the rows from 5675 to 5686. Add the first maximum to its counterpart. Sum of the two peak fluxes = 30.7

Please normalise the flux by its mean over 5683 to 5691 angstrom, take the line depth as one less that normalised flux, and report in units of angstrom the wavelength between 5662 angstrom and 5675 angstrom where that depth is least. 5674.73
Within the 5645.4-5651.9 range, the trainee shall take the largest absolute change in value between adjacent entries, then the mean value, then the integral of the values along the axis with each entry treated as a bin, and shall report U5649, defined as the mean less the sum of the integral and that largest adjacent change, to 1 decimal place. -84.7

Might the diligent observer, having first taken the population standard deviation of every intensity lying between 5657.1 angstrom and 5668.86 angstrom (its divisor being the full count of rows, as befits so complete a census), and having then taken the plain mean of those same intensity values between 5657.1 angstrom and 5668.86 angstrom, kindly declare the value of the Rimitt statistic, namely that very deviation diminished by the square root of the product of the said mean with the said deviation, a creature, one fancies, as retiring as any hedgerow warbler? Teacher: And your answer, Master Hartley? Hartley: -1.32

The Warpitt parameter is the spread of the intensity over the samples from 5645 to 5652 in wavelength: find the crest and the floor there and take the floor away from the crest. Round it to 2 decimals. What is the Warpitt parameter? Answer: 0.40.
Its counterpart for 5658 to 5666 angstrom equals 0.20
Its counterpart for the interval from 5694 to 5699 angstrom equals 0.70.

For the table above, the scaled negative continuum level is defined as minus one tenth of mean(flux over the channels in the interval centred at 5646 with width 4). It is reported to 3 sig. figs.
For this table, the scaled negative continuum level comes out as -1.55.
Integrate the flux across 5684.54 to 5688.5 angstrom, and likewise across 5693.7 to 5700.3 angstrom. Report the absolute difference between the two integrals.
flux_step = 38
